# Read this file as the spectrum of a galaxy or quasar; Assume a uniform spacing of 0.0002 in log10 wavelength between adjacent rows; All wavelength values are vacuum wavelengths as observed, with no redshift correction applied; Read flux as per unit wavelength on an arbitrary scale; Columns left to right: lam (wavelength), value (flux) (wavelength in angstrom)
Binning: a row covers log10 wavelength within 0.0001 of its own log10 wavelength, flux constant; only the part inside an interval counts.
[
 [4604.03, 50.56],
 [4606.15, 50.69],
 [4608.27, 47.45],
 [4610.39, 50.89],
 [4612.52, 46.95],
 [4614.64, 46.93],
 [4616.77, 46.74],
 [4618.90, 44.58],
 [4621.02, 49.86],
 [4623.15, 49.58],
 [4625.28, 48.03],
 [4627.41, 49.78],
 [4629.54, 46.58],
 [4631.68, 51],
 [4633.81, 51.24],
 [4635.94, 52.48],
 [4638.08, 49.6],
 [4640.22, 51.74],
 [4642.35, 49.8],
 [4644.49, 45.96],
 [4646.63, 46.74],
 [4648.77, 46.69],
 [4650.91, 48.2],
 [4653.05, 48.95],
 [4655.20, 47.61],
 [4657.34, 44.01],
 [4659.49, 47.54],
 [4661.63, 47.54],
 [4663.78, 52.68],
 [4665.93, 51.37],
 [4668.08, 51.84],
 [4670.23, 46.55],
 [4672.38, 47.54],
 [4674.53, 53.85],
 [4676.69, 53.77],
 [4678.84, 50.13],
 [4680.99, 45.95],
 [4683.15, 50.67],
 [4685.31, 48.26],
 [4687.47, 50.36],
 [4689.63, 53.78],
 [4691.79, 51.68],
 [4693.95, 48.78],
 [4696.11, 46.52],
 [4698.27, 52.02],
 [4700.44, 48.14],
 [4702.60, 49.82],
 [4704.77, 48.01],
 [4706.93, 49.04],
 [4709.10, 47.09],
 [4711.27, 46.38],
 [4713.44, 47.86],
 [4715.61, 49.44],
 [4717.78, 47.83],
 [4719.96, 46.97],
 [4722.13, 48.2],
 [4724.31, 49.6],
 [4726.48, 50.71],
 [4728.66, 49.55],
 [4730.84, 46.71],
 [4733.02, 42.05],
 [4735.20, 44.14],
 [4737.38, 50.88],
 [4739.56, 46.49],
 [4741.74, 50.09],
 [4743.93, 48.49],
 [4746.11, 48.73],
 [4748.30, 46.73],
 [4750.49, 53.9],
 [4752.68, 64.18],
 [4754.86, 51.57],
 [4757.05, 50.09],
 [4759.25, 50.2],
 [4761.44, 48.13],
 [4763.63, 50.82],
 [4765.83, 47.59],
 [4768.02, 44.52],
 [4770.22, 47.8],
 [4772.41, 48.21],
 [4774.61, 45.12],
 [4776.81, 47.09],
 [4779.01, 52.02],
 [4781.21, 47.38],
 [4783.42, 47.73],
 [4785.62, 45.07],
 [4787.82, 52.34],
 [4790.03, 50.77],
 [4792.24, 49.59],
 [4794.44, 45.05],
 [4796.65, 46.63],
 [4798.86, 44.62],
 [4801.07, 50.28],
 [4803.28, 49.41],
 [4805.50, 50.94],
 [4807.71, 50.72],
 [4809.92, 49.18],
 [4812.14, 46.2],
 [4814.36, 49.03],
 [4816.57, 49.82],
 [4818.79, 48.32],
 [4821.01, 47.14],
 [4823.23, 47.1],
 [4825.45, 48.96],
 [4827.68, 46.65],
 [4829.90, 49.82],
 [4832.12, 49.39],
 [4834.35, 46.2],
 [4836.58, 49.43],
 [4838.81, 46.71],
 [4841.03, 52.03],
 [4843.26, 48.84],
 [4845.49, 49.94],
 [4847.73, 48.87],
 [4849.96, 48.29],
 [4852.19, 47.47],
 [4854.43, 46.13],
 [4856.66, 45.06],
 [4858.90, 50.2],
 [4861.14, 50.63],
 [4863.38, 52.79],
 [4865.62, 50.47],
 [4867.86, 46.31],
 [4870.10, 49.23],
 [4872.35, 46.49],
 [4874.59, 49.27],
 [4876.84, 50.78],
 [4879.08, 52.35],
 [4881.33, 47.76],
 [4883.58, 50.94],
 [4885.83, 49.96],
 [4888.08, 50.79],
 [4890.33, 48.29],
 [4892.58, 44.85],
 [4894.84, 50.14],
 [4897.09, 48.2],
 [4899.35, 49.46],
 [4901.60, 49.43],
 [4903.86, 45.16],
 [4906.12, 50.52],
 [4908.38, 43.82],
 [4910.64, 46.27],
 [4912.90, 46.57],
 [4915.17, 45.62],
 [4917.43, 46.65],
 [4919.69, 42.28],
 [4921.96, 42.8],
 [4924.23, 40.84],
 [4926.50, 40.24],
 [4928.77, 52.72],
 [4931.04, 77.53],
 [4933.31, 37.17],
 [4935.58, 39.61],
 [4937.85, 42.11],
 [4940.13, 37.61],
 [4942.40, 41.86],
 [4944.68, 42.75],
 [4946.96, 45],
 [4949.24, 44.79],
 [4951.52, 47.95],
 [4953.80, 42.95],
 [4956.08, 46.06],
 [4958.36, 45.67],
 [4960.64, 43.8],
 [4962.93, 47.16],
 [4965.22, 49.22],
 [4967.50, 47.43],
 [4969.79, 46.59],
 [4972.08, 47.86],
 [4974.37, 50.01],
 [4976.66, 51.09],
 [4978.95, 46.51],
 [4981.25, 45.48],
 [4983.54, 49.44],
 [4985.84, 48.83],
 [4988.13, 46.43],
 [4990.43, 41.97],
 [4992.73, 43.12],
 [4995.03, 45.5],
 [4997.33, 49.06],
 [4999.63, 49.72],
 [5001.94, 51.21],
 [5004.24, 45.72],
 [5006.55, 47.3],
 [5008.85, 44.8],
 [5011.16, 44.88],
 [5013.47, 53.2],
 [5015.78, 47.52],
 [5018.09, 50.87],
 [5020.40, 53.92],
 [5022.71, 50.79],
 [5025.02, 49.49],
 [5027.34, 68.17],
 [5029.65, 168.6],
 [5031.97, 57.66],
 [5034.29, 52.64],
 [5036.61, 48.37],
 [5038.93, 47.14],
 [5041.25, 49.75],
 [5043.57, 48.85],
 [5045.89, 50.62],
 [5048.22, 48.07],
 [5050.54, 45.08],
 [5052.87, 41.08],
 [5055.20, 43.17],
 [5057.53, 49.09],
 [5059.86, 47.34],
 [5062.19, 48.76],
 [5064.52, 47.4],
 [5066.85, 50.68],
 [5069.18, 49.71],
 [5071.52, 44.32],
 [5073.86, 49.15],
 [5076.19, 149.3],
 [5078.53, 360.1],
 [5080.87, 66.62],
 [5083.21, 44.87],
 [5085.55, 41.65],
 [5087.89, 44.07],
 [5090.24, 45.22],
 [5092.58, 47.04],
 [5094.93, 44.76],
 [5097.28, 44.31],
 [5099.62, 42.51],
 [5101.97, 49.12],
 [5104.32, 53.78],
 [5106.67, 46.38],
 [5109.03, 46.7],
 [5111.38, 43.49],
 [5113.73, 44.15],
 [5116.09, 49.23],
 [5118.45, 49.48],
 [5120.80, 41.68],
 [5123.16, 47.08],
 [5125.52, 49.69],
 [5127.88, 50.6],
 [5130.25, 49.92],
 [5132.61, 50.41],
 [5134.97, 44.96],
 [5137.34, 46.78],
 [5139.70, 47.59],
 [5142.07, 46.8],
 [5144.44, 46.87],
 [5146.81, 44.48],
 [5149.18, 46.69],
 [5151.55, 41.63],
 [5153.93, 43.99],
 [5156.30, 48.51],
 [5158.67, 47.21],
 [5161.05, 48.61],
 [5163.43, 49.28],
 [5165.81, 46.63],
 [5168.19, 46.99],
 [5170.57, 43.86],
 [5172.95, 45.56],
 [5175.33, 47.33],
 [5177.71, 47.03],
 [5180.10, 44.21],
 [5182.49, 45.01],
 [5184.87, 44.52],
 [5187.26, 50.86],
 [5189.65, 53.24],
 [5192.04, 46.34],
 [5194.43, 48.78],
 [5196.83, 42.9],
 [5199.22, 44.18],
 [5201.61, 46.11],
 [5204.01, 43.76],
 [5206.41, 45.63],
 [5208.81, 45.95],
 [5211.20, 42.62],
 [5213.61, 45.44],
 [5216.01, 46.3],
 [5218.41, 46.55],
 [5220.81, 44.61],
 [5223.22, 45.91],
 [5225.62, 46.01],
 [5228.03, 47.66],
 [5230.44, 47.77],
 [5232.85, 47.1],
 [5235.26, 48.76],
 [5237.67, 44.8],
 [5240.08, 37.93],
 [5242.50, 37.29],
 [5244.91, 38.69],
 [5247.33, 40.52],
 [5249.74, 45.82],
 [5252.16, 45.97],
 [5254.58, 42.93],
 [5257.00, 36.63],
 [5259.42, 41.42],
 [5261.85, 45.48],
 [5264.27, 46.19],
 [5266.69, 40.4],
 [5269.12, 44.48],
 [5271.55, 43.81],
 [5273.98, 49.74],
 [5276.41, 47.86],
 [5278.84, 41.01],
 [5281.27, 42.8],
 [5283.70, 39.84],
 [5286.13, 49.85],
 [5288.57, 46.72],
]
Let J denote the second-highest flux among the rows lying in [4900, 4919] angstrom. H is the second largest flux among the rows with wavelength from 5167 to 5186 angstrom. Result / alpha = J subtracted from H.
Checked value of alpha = -2.4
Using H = 47.03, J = 49.43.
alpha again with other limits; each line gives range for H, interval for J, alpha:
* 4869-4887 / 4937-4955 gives 5.9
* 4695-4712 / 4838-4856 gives -0.1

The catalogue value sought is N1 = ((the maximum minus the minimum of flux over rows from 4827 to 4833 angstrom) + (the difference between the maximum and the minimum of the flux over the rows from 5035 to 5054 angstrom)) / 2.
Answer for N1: 6.4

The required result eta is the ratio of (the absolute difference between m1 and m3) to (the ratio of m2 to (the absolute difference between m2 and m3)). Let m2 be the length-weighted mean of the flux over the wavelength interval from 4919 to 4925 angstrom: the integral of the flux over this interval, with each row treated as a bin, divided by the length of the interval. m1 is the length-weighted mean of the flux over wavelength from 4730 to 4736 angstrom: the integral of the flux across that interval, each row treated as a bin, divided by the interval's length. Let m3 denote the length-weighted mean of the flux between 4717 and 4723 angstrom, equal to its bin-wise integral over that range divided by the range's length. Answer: 0.46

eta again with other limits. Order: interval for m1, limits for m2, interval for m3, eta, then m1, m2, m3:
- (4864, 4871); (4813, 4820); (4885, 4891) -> 0.01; 49.0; 49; 49.8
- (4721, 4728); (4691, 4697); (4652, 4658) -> 0.10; 49.5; 49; 47.0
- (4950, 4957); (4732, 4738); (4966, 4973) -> 0.08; 45.6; 45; 47.4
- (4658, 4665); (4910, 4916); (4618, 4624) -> 0.04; 49.0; 46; 48.1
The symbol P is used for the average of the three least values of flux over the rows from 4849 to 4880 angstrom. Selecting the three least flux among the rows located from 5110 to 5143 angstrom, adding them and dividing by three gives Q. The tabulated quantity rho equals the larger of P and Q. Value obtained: 45.8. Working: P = 45.8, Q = 43.1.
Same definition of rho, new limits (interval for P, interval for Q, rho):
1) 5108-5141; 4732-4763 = 44.2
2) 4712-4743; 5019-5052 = 46.8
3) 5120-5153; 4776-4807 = 44.9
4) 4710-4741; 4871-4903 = 46.4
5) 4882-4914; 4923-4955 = 44.6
